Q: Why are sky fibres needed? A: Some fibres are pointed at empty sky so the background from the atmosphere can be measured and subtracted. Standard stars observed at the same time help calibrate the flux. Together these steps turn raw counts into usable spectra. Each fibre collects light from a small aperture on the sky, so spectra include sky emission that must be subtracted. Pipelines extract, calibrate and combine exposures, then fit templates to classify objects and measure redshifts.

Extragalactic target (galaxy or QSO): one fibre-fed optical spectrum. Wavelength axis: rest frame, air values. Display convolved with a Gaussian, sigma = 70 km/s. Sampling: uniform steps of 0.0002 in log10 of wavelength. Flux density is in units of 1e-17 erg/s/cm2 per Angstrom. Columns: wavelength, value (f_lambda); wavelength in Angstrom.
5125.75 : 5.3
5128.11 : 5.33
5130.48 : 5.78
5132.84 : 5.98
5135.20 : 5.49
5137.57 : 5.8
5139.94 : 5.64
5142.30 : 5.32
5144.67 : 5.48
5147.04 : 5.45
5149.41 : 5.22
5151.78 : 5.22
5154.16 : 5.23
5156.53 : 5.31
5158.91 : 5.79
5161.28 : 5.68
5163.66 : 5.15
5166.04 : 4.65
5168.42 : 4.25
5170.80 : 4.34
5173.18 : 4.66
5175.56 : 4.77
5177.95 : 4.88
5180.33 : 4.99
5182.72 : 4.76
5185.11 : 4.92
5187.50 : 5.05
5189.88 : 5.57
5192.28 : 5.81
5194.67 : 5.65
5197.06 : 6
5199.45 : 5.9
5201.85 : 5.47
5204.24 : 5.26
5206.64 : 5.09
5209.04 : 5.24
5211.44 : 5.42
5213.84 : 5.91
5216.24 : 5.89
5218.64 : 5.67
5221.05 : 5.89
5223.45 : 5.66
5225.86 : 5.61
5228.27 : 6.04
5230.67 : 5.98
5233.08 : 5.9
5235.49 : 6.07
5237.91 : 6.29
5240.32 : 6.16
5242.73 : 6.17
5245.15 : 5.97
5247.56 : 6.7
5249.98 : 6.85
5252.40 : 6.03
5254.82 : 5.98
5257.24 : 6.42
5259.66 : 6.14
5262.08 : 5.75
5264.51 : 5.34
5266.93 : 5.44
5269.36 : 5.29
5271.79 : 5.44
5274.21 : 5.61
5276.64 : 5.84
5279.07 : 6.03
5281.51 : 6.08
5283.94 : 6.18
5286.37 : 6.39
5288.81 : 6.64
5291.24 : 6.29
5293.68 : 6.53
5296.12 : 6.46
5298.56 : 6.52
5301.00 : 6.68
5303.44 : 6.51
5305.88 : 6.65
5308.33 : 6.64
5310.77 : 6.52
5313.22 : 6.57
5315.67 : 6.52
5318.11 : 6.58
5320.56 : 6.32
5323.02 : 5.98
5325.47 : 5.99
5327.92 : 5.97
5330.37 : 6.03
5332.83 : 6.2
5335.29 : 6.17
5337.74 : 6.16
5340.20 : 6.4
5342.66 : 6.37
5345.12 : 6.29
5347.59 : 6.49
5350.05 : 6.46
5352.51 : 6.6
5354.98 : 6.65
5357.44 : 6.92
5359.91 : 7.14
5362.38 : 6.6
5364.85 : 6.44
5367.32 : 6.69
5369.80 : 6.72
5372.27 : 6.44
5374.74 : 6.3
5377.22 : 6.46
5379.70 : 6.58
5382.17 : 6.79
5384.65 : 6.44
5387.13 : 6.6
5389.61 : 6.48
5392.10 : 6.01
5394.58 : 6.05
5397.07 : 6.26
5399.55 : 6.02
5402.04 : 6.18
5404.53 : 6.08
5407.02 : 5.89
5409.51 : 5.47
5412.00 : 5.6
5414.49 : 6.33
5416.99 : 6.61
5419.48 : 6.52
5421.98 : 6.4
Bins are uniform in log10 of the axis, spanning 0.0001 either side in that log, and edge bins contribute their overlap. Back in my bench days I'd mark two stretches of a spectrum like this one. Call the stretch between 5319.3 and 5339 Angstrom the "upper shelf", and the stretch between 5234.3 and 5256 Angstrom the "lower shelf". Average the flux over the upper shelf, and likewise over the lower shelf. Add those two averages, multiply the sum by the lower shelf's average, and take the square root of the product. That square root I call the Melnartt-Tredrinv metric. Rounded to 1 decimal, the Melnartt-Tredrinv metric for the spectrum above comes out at 8.8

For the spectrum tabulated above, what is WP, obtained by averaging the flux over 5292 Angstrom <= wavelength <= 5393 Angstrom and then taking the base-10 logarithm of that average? 0.81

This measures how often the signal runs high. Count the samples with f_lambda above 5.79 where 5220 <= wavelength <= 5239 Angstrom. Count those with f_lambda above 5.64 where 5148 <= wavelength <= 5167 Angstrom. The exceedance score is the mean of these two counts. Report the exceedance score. 4.0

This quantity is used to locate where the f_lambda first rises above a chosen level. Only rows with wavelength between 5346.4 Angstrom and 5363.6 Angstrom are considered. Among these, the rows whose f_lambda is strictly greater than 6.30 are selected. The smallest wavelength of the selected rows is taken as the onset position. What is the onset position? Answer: 5347.59 Angstrom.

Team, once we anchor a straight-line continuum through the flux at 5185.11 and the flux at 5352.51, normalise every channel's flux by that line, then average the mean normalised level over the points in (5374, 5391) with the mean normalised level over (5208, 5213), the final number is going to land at 0.99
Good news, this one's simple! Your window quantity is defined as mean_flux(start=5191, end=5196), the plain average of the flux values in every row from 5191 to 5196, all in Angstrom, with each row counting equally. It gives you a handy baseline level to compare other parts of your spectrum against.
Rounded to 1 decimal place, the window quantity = 5.7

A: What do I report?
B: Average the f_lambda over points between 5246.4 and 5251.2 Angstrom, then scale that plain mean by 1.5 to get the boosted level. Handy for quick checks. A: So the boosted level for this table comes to 10.2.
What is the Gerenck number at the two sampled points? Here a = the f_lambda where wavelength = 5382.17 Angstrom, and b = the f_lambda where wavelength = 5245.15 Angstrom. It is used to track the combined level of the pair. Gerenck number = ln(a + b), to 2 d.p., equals 2.55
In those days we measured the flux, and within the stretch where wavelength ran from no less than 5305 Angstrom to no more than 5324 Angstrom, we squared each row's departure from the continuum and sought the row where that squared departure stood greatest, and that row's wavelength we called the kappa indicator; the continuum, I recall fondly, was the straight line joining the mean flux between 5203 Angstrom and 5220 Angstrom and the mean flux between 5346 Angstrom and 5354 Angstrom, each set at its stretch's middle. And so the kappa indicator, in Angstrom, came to 5305.88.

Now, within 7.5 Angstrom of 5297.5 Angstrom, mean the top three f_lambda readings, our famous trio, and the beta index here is 6.6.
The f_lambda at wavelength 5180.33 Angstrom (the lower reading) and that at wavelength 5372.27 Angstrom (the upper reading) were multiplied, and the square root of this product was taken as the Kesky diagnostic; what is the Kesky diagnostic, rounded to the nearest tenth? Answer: 5.7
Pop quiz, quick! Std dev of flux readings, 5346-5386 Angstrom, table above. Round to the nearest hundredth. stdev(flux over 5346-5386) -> 0.21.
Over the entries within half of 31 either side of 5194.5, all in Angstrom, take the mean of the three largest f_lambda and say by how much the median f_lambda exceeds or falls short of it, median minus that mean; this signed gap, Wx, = -0.64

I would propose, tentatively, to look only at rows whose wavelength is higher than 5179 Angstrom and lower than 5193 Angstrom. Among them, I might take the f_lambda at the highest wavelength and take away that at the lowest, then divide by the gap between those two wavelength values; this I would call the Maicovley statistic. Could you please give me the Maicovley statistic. 0.07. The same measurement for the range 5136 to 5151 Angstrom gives -0.05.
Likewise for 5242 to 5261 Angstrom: 0.00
